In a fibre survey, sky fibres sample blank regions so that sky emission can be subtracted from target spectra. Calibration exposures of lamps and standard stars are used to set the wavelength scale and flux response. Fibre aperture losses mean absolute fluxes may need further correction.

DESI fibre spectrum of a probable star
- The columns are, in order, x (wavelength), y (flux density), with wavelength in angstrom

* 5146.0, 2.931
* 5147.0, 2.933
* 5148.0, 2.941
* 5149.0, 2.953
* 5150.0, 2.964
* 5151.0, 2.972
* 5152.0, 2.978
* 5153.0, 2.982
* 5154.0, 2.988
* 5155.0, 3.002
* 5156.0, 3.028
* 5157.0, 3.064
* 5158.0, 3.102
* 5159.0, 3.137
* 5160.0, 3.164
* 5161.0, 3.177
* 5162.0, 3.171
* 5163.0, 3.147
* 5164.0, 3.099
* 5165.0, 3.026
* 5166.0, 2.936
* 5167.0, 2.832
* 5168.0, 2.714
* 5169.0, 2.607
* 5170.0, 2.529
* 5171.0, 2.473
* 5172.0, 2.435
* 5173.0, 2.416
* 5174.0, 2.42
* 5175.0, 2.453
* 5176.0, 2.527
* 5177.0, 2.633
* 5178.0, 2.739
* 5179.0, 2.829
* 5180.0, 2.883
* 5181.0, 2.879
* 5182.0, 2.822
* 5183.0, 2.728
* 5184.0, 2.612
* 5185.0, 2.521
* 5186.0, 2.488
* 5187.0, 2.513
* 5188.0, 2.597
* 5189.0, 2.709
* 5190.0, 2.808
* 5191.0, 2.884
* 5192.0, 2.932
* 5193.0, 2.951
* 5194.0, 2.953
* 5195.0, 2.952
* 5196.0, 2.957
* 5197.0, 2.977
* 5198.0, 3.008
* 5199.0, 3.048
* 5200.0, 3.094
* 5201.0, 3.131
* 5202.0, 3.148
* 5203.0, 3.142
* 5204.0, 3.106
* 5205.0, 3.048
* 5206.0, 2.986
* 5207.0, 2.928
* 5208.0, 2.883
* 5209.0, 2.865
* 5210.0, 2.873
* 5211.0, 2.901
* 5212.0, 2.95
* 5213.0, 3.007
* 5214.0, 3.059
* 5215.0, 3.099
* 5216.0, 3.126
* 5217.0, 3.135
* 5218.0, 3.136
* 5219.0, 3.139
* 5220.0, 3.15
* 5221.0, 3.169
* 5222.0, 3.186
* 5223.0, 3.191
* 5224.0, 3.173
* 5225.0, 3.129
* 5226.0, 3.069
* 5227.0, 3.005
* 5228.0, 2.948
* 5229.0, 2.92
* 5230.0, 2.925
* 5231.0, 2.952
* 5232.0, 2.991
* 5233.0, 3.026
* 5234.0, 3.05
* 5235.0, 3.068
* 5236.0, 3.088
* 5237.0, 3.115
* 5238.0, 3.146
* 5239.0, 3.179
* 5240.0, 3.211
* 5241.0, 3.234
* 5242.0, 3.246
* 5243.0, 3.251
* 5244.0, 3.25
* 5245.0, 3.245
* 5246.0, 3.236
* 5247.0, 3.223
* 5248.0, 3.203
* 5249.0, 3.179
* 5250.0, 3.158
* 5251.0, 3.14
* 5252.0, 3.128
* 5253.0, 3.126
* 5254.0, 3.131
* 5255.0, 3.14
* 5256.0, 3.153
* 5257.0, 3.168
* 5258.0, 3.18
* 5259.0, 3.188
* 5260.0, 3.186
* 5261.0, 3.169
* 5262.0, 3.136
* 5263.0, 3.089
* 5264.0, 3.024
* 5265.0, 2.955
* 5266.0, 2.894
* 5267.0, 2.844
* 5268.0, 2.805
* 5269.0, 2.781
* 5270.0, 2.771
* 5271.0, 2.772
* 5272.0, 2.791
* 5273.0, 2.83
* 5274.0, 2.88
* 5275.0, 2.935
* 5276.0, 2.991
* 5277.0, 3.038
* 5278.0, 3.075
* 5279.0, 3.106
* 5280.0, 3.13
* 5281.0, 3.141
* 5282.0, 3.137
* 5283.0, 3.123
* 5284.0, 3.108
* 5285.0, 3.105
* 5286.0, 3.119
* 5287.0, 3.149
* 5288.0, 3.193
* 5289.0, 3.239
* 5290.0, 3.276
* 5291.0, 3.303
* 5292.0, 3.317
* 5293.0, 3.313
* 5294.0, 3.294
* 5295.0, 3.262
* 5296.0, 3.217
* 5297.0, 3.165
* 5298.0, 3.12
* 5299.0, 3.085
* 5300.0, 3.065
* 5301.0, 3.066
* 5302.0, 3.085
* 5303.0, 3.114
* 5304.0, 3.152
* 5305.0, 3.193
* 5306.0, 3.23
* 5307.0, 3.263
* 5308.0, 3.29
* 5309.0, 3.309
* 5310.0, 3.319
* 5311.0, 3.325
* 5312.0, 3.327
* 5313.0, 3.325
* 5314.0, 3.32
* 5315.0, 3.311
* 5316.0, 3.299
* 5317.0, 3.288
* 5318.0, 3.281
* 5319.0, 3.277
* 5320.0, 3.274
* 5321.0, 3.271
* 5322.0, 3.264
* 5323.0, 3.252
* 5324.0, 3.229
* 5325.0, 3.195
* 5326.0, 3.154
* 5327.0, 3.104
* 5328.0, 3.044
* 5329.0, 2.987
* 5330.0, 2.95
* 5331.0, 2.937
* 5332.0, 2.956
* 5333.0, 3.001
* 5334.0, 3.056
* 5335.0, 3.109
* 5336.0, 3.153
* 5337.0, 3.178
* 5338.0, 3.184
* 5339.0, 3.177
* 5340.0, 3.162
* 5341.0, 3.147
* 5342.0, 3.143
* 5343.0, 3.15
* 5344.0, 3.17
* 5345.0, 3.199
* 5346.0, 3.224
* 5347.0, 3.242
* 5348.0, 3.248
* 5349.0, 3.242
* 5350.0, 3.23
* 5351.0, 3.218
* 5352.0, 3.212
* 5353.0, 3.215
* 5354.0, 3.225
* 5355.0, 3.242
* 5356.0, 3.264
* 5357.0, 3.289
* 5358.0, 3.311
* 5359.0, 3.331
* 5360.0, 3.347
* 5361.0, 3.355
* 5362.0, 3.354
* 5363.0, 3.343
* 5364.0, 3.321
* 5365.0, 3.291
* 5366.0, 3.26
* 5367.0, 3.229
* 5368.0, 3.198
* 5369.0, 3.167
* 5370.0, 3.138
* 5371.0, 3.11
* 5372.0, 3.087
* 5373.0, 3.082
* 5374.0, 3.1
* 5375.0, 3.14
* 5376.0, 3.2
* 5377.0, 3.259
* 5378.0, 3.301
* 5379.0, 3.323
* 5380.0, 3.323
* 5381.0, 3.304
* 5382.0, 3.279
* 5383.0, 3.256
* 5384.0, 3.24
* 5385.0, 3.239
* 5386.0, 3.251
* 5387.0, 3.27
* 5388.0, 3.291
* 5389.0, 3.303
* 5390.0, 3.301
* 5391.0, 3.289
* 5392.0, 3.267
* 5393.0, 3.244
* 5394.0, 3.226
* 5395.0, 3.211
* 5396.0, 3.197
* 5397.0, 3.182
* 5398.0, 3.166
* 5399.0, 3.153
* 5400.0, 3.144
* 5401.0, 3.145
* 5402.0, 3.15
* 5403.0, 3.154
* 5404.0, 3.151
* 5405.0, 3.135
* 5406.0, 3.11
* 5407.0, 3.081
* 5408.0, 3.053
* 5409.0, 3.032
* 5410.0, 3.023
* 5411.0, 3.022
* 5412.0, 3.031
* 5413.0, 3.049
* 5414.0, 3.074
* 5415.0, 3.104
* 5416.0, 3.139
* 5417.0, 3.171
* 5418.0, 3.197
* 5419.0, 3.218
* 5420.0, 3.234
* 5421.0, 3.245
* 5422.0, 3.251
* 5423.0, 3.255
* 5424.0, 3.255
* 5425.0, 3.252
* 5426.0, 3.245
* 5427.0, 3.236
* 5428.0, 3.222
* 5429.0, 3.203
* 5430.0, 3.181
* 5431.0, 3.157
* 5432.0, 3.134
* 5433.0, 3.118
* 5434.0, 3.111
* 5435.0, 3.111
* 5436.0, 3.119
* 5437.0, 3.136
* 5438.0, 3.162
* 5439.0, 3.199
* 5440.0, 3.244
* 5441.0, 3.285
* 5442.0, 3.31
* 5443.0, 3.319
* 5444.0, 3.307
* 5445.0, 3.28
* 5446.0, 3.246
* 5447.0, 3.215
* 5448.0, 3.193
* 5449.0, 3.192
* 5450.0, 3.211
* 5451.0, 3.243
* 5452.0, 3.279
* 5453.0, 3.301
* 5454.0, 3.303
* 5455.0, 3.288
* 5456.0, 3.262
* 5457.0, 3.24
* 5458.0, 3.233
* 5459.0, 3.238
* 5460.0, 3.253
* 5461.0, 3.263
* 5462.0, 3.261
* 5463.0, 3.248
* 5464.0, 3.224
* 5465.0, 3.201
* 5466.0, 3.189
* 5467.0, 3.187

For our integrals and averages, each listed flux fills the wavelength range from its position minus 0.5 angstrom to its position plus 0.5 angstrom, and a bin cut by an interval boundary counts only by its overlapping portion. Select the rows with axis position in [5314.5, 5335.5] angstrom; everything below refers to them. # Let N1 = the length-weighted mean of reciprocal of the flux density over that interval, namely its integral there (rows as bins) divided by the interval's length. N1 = 0.318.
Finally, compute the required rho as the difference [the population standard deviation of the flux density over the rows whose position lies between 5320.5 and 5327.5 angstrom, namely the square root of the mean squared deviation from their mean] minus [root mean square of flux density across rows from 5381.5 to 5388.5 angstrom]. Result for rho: -3.20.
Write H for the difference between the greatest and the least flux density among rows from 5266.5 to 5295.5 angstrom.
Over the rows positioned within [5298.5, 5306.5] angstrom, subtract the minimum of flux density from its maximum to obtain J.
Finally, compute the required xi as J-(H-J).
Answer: -0.2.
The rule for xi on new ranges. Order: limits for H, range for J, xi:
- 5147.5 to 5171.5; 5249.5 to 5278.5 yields 0.1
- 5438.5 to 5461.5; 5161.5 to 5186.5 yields 1.4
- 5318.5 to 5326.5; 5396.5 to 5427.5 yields 0.3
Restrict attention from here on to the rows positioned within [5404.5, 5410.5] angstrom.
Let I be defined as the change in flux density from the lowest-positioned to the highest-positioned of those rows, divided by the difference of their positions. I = -0.022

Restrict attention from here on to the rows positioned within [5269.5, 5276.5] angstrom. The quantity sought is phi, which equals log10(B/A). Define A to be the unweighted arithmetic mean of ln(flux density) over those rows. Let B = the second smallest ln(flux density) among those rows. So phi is -0.012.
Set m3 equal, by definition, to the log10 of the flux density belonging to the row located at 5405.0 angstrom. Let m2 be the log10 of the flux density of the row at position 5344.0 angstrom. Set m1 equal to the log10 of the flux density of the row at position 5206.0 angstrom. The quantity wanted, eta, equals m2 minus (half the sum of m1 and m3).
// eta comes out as 0.015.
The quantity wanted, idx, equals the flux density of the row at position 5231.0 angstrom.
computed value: 2.952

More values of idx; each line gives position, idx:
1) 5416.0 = 3.139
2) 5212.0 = 2.95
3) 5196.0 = 2.957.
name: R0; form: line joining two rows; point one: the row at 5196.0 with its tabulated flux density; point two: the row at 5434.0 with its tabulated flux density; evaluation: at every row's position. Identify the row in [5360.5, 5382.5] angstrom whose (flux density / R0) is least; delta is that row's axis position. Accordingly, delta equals 5373.0 angstrom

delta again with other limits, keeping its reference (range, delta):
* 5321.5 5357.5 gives 5331.0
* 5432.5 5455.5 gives 5435.0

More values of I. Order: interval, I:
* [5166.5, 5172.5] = -0.079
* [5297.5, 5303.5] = -0.001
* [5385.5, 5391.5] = 0.008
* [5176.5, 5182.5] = 0.038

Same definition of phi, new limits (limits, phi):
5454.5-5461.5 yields -0.002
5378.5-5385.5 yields -0.005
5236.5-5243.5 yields -0.006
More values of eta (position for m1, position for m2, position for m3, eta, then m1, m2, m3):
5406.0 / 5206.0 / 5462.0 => -0.028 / 0.493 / 0.475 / 0.513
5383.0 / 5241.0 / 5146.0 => 0.020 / 0.513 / 0.510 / 0.467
